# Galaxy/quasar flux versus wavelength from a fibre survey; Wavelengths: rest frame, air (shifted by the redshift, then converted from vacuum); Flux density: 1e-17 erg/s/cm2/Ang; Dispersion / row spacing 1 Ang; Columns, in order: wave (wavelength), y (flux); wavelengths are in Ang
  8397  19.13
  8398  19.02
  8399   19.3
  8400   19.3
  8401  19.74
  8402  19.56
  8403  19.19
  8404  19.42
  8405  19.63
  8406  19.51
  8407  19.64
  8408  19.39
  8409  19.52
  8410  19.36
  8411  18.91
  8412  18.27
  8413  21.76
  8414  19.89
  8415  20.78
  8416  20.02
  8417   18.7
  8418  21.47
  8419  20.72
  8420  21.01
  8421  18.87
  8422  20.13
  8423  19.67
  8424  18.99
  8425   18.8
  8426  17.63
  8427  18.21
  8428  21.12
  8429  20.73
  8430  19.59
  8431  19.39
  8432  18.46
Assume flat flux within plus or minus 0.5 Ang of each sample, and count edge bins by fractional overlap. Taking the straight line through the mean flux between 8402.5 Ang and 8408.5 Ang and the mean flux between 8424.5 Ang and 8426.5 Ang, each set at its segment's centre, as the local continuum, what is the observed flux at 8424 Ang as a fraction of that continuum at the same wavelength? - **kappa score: 1.04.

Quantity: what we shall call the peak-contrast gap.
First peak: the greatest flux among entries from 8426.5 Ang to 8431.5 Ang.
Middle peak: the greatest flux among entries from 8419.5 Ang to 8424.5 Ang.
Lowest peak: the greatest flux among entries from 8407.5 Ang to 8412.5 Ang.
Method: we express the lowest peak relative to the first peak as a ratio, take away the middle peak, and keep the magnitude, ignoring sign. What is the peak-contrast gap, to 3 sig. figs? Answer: 20.1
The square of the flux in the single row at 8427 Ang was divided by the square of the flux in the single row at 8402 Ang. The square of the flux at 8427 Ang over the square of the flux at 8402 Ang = 0.87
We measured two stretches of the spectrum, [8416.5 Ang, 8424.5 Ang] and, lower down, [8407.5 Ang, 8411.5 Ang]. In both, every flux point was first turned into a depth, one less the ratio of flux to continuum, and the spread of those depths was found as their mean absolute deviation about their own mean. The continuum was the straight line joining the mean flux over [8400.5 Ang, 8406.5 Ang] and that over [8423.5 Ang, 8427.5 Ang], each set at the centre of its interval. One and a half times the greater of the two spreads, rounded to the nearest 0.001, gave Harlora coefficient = 0.068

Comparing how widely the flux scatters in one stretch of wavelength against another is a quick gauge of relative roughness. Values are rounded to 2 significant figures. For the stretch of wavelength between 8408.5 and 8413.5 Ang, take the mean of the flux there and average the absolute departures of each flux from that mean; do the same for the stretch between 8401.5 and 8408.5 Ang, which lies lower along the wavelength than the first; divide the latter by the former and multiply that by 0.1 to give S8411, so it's 0.014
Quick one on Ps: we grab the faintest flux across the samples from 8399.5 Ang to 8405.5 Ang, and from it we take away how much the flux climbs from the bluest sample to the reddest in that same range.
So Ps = 18.9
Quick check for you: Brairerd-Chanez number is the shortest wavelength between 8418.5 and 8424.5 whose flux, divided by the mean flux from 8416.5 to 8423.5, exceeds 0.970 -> 8419 Ang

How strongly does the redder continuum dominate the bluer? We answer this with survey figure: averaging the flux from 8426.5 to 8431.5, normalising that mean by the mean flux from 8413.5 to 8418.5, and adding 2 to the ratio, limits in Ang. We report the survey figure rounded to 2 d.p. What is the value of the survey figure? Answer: 2.98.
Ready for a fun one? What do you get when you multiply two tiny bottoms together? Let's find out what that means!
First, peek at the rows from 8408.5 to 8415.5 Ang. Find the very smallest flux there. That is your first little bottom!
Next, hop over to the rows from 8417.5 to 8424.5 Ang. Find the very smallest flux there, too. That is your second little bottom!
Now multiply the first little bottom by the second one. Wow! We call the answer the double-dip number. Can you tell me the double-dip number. 345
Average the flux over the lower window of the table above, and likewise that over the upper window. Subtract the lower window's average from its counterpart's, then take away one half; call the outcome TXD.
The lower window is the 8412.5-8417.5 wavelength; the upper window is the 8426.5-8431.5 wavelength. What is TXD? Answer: -0.9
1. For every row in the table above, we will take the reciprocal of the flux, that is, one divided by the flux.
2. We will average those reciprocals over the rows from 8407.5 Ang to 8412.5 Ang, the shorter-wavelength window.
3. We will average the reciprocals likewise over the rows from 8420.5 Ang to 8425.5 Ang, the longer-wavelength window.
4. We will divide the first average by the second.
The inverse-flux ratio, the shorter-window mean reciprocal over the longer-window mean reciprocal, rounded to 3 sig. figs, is 1.01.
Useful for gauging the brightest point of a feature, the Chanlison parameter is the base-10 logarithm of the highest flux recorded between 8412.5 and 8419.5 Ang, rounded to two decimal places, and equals 1.34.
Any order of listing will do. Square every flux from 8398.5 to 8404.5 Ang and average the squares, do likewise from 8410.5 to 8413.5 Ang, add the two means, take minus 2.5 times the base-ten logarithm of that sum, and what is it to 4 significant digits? -7.210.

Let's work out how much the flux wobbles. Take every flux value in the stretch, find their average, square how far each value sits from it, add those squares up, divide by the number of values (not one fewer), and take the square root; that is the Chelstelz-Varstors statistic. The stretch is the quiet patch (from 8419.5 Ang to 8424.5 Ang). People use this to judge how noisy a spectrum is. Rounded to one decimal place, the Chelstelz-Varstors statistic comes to 0.8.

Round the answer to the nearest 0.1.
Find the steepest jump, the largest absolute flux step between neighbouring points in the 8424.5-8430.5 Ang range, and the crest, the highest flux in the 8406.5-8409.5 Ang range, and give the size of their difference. 16.7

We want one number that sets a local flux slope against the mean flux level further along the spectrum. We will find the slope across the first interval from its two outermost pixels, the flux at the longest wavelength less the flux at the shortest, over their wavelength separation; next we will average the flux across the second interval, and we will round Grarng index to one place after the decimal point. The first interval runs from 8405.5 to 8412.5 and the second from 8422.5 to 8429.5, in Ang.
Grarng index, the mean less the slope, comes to 19.5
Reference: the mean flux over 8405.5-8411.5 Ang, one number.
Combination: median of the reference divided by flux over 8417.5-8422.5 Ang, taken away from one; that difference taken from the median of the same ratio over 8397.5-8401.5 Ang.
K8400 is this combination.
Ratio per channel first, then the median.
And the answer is 0.94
